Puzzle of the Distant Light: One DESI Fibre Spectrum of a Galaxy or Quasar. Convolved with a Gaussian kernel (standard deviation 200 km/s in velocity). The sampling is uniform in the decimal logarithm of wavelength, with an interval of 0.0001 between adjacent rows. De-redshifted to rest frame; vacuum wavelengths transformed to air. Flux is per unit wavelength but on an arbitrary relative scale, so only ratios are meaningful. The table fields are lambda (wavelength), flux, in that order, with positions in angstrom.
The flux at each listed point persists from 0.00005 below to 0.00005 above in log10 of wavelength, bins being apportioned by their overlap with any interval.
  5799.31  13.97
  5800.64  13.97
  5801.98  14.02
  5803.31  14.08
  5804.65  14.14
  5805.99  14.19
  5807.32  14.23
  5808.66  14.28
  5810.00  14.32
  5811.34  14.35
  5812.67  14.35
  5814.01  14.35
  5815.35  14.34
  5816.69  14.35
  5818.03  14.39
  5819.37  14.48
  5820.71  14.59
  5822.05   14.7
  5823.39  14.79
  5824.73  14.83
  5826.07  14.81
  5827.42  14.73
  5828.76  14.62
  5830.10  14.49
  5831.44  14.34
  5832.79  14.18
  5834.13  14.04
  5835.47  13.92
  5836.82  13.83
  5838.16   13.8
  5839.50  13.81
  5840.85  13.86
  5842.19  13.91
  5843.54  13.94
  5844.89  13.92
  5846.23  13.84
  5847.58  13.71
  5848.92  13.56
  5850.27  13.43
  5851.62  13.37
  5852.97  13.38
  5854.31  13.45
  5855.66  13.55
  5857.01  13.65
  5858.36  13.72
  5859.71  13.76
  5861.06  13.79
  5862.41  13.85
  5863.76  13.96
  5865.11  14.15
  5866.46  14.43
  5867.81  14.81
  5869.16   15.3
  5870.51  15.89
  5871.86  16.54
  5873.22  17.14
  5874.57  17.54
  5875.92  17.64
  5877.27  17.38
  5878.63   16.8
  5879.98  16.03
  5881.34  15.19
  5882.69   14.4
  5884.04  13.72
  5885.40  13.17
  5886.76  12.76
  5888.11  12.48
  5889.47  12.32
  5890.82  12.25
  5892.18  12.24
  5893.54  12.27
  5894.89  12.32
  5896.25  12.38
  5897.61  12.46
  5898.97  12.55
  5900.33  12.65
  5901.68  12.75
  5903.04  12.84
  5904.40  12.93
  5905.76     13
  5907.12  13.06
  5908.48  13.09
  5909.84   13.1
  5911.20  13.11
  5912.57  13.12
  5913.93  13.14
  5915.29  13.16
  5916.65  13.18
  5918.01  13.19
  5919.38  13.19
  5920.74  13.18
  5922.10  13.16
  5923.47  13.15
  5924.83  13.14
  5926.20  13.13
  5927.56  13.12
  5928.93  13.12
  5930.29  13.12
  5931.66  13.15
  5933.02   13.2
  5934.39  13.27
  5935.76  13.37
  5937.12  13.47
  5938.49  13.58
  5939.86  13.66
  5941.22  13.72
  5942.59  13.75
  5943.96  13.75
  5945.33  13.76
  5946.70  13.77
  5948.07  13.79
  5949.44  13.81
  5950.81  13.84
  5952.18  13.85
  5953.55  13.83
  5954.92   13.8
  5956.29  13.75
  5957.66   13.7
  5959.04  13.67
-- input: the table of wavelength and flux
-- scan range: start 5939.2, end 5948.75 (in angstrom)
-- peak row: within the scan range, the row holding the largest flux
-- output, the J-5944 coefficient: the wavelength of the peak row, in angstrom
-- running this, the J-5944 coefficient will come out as 5948.07 angstrom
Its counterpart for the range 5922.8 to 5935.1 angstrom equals 5934.39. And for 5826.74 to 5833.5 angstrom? 5827.42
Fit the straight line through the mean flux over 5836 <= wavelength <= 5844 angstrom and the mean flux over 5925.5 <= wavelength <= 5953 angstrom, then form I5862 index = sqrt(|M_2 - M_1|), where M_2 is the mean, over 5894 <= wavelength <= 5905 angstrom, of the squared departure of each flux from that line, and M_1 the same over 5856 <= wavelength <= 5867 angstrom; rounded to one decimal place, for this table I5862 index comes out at 1.0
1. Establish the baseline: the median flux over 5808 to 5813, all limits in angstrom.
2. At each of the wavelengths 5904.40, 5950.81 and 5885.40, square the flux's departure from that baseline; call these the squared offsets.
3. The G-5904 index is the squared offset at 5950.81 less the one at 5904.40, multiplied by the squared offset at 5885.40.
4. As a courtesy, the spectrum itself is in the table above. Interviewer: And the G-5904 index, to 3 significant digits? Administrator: -2.35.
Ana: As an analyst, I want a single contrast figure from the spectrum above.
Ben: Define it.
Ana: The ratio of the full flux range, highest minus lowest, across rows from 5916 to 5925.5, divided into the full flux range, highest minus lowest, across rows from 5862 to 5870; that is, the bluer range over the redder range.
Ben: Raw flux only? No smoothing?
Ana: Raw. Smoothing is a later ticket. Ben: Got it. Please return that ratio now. 29.0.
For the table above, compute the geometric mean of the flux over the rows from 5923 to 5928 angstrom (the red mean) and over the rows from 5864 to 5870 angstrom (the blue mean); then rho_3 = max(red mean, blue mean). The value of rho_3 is 14.7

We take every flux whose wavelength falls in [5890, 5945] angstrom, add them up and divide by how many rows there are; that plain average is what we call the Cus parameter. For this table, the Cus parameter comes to 13.05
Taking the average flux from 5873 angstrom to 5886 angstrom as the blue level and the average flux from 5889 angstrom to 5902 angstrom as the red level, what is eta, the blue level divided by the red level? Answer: 1.28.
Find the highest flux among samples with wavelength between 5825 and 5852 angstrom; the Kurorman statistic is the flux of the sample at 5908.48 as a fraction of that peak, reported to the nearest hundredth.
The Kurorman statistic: 0.88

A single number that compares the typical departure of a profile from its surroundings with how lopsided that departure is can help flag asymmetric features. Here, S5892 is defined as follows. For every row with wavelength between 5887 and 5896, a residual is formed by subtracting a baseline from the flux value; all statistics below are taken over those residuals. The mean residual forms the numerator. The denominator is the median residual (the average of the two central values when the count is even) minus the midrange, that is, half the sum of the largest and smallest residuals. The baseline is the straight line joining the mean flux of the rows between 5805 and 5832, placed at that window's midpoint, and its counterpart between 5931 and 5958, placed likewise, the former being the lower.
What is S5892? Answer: 30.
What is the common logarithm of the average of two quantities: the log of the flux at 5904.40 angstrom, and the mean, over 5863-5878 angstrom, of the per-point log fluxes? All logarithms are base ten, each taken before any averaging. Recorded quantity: 0.0628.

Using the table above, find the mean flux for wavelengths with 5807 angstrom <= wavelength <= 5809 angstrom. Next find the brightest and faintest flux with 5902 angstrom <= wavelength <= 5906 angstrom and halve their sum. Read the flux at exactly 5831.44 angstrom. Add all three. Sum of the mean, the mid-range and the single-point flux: 41.5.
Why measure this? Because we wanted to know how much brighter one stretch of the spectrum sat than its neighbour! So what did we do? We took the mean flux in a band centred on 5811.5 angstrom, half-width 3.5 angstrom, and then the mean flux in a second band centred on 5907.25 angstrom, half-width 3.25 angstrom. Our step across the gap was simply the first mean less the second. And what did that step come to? 1.29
